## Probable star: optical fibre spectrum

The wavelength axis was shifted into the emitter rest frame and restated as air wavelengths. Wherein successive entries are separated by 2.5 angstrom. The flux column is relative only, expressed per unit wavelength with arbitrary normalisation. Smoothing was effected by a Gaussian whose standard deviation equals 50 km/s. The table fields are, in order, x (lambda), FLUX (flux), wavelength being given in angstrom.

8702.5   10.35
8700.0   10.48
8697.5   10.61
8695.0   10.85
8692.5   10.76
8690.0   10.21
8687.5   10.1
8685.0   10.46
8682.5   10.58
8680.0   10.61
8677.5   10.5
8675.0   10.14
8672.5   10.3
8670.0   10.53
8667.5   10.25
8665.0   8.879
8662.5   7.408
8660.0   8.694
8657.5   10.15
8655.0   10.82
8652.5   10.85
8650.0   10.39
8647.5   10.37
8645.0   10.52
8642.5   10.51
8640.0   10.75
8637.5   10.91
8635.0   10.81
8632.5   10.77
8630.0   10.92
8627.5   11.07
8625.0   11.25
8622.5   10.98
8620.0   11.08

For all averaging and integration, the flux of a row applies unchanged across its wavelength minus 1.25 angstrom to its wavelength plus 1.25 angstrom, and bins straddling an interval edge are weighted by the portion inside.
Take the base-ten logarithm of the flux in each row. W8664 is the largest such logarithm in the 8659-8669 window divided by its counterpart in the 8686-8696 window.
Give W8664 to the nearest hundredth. 0.98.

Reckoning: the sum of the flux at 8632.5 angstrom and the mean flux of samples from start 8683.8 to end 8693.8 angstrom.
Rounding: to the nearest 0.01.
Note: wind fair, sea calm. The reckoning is 21.15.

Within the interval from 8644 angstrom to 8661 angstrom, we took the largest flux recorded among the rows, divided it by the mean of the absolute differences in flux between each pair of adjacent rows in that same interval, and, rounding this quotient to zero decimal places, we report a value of 23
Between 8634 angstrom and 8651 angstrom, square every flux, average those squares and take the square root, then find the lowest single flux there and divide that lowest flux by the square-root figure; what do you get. 0.977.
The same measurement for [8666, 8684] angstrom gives 0.973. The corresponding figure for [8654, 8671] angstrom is 0.772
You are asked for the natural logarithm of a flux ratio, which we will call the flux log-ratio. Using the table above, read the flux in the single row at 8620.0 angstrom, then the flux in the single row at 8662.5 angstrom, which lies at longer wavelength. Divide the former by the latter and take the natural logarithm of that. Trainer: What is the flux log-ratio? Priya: 0.40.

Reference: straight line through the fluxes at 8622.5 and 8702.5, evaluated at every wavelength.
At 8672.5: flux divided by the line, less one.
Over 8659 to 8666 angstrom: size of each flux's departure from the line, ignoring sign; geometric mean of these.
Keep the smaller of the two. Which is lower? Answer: -0.03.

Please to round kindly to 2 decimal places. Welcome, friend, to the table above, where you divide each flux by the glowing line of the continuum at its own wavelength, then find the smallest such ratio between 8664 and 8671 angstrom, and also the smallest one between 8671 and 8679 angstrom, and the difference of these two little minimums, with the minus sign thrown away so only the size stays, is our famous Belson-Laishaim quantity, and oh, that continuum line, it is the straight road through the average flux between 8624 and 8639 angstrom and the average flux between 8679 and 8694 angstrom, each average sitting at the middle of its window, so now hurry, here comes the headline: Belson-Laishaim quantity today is 0.13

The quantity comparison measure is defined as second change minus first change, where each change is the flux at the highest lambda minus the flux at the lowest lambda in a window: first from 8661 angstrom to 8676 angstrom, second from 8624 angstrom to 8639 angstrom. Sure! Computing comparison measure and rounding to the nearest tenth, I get -3.1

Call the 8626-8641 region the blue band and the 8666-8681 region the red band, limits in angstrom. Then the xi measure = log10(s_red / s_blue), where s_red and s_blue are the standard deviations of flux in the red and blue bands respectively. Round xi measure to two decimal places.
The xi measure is 0.19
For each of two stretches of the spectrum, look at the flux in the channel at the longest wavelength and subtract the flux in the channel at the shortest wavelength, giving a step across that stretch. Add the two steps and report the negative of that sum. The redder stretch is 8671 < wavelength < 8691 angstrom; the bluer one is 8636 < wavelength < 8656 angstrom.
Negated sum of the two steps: 0.18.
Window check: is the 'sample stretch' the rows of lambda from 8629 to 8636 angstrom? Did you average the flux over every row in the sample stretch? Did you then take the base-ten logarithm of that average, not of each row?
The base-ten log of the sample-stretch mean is 1.035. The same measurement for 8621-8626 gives 1.046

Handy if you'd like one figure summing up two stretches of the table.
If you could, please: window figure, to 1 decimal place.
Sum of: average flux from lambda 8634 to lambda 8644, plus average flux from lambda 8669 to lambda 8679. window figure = 21.1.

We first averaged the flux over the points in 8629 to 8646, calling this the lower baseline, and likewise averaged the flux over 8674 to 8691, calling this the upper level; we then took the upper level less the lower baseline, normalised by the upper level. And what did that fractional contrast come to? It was -0.04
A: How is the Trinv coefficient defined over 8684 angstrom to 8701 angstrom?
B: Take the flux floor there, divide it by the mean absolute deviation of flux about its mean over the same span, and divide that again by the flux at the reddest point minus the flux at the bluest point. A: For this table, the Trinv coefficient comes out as 2412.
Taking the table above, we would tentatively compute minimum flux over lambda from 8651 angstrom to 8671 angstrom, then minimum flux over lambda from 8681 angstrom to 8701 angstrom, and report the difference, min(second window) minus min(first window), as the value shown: 3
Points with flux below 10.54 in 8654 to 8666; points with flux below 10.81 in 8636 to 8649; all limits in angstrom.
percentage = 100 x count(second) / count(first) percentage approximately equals 100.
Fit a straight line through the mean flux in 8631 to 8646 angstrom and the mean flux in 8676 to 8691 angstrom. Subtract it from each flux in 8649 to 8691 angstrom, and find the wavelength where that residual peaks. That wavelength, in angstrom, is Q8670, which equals 8652.5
